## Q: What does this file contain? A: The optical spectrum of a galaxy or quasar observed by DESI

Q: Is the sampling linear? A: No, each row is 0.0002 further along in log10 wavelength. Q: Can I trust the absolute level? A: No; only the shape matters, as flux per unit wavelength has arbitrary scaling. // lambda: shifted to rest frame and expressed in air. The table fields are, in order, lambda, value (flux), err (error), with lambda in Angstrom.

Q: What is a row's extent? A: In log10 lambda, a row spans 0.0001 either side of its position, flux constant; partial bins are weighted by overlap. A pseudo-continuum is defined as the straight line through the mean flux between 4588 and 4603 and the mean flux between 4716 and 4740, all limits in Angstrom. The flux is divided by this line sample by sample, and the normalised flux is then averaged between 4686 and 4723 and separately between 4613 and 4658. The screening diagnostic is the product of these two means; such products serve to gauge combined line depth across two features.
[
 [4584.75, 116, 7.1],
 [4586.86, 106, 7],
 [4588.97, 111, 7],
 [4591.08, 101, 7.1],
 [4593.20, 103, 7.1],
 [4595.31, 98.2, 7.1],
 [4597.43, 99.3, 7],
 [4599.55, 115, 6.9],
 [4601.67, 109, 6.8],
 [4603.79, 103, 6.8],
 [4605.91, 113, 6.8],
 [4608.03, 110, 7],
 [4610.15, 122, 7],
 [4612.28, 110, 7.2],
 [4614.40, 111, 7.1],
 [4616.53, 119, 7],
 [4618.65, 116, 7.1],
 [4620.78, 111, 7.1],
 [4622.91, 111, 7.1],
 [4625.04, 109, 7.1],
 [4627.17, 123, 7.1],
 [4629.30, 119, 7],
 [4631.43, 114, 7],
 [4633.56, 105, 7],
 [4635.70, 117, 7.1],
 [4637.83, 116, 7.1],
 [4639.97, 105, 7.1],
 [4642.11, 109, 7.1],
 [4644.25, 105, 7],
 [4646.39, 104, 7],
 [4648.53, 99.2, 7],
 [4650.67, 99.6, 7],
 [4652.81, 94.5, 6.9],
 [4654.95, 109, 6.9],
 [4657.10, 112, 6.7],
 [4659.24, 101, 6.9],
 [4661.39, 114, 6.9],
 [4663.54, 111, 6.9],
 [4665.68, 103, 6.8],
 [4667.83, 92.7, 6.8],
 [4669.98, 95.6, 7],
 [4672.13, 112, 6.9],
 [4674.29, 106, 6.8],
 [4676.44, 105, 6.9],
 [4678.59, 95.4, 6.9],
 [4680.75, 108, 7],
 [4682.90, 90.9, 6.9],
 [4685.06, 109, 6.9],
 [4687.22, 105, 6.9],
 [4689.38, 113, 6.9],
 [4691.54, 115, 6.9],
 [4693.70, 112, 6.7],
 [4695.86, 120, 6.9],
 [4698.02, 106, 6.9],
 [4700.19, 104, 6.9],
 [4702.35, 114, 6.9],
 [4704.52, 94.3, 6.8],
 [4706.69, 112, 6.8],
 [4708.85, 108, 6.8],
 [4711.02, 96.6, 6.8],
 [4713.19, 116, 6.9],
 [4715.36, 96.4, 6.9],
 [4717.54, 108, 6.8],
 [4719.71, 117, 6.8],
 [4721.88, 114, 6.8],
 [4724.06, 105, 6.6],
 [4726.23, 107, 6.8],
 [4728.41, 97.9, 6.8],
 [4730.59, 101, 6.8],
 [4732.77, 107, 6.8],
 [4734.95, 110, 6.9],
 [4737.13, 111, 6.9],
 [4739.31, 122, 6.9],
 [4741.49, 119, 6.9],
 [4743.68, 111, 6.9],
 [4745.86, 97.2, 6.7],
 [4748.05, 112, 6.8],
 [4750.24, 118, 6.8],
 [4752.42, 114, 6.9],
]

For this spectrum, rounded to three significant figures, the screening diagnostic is 1.04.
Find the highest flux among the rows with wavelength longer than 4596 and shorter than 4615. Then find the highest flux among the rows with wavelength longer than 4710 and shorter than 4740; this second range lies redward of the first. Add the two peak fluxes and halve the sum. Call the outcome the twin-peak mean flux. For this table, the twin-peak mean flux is 122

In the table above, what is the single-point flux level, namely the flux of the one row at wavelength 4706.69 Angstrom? 112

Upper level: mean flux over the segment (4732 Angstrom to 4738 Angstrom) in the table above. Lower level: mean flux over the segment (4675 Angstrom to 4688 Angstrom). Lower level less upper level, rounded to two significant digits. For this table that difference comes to -7.1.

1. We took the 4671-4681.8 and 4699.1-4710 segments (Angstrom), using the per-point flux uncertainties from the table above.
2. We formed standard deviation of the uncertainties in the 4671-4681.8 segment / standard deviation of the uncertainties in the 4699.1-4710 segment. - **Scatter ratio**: 1.3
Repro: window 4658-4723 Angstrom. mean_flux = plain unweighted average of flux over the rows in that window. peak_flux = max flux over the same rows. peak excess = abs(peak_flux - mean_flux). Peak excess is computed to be 13.5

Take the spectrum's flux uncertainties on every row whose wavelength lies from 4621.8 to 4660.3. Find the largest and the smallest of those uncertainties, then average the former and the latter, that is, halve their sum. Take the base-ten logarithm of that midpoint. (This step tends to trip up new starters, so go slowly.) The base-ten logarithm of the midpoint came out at 0.839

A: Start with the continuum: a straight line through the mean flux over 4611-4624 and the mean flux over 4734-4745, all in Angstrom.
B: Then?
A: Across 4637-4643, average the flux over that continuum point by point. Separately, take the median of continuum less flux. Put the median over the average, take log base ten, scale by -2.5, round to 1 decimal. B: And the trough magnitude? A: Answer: -1.6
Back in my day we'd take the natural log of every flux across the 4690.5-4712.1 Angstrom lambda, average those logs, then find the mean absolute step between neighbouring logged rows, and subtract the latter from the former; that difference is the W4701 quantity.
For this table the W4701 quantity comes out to 4.59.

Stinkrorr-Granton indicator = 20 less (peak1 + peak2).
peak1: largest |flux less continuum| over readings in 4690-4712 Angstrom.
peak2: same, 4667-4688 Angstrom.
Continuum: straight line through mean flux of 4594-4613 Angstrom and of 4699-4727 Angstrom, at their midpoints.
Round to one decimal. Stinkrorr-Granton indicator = -9.6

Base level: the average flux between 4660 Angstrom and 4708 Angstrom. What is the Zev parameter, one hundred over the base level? 0.941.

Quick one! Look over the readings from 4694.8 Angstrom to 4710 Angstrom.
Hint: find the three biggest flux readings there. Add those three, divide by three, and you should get 115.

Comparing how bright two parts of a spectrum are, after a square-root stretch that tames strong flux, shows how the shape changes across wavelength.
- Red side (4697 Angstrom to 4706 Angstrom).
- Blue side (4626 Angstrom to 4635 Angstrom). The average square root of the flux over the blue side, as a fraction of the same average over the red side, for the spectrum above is 1.050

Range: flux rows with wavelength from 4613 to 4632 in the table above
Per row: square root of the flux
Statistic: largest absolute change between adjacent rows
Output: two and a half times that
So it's 1.63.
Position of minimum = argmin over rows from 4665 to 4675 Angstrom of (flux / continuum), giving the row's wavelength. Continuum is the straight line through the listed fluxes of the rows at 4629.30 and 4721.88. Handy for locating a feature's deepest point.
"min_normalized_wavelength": 4667.83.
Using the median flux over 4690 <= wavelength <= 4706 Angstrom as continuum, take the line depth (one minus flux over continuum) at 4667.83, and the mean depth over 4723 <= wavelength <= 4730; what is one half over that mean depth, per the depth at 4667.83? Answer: 37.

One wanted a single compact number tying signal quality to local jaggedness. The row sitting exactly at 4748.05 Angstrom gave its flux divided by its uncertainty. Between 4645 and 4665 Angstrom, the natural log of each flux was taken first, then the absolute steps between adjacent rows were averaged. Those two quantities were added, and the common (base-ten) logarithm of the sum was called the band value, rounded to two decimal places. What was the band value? 1.22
